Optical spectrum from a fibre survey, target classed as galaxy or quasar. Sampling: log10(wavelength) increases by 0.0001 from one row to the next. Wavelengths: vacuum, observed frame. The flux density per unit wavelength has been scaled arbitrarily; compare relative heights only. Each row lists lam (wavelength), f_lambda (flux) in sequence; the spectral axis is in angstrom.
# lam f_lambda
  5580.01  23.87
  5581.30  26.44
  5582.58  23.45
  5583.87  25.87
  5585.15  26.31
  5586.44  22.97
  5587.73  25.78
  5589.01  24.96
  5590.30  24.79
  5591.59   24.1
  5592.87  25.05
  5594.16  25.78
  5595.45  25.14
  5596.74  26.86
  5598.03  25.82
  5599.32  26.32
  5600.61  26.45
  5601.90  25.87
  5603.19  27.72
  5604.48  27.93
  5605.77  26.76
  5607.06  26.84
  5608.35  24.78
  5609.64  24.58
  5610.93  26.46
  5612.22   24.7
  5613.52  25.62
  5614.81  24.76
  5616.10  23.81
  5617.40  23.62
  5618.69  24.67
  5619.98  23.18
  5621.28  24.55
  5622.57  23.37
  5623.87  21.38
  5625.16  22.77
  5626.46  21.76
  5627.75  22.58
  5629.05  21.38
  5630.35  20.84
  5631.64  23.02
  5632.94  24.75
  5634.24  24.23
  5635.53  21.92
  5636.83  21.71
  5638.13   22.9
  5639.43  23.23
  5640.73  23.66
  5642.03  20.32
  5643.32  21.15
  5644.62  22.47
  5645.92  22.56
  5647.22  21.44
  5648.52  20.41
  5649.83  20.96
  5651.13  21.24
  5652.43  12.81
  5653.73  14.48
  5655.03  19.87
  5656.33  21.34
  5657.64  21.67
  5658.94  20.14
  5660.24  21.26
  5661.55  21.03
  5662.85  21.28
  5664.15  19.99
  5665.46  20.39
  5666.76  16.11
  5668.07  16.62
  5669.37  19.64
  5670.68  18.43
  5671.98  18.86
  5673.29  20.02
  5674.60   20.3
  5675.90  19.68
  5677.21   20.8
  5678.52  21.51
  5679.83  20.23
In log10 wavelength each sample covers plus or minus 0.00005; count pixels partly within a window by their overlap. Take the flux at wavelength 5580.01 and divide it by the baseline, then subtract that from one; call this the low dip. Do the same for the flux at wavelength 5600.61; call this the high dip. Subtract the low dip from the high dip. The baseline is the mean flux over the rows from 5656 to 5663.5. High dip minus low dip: -0.12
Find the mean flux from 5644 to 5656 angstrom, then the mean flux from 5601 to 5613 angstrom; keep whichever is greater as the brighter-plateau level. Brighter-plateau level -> 26.2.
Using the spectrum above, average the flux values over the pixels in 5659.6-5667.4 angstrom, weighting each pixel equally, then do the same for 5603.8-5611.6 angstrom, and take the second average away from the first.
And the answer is -6.2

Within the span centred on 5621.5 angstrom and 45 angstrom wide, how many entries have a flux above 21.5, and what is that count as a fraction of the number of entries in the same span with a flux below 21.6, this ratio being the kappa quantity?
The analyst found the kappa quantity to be 6.0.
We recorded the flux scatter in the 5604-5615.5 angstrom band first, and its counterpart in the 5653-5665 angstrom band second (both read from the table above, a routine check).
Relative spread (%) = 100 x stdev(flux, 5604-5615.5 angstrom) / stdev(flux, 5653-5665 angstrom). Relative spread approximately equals 55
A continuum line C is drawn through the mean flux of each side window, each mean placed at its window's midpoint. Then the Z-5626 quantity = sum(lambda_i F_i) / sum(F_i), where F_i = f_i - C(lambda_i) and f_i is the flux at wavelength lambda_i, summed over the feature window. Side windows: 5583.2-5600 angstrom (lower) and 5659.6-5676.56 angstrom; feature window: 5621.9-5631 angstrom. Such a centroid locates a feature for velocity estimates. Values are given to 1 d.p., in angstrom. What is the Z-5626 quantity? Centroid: 5627.8 angstrom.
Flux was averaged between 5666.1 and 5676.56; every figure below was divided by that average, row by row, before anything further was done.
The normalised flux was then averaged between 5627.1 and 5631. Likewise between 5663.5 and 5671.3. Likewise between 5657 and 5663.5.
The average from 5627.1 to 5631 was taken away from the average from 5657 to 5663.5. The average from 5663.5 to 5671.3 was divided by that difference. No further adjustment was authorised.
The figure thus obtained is -35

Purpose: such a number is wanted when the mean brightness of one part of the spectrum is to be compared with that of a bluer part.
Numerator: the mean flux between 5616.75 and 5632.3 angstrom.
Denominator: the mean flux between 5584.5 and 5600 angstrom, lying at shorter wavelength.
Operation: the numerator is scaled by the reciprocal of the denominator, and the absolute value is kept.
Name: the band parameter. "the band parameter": 0.90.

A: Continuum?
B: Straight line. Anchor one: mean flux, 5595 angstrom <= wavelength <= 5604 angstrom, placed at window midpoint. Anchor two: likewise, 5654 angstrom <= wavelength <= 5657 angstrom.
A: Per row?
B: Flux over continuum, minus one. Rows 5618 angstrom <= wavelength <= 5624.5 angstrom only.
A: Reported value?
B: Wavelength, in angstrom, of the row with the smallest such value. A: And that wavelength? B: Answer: 5623.87 angstrom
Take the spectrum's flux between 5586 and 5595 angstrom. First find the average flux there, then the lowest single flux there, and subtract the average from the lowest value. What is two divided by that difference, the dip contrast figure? -1.1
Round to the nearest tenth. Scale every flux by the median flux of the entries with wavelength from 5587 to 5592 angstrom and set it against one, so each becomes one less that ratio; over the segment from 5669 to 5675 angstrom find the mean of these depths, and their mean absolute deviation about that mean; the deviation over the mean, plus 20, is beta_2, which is 20.1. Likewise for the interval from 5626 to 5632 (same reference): 20.2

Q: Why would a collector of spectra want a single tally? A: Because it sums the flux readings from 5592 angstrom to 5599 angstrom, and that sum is 129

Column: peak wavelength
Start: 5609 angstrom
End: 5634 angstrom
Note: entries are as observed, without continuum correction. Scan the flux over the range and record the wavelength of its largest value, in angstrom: 5610.93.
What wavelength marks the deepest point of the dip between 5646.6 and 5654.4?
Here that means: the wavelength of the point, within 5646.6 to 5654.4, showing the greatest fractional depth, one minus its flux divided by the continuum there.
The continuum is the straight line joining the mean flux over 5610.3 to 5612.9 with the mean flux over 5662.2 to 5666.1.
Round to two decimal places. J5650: 5652.43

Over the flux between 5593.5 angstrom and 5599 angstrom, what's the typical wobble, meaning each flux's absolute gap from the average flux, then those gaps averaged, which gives 0.5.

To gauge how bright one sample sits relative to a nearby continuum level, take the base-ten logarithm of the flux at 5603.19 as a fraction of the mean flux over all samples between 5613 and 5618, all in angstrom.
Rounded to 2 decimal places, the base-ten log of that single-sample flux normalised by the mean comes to 0.05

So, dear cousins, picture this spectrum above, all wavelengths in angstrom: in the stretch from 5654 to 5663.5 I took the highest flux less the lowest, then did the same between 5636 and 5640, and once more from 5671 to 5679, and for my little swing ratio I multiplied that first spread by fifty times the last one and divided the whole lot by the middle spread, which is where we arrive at 157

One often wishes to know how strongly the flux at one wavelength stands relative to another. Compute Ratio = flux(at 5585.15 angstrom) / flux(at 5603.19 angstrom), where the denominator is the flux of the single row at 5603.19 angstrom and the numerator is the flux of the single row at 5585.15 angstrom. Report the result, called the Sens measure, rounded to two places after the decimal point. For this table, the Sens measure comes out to 0.95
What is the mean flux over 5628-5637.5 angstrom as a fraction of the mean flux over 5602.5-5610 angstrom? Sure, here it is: 0.85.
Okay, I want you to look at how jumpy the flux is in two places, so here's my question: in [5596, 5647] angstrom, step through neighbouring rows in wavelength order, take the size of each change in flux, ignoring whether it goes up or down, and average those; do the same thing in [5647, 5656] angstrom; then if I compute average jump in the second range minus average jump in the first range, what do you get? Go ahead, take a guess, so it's 1.8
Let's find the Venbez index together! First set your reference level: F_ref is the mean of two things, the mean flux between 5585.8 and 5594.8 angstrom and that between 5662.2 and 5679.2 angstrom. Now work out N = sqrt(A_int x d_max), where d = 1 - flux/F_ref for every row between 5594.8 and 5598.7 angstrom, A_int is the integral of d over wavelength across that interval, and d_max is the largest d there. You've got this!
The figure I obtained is 0.30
